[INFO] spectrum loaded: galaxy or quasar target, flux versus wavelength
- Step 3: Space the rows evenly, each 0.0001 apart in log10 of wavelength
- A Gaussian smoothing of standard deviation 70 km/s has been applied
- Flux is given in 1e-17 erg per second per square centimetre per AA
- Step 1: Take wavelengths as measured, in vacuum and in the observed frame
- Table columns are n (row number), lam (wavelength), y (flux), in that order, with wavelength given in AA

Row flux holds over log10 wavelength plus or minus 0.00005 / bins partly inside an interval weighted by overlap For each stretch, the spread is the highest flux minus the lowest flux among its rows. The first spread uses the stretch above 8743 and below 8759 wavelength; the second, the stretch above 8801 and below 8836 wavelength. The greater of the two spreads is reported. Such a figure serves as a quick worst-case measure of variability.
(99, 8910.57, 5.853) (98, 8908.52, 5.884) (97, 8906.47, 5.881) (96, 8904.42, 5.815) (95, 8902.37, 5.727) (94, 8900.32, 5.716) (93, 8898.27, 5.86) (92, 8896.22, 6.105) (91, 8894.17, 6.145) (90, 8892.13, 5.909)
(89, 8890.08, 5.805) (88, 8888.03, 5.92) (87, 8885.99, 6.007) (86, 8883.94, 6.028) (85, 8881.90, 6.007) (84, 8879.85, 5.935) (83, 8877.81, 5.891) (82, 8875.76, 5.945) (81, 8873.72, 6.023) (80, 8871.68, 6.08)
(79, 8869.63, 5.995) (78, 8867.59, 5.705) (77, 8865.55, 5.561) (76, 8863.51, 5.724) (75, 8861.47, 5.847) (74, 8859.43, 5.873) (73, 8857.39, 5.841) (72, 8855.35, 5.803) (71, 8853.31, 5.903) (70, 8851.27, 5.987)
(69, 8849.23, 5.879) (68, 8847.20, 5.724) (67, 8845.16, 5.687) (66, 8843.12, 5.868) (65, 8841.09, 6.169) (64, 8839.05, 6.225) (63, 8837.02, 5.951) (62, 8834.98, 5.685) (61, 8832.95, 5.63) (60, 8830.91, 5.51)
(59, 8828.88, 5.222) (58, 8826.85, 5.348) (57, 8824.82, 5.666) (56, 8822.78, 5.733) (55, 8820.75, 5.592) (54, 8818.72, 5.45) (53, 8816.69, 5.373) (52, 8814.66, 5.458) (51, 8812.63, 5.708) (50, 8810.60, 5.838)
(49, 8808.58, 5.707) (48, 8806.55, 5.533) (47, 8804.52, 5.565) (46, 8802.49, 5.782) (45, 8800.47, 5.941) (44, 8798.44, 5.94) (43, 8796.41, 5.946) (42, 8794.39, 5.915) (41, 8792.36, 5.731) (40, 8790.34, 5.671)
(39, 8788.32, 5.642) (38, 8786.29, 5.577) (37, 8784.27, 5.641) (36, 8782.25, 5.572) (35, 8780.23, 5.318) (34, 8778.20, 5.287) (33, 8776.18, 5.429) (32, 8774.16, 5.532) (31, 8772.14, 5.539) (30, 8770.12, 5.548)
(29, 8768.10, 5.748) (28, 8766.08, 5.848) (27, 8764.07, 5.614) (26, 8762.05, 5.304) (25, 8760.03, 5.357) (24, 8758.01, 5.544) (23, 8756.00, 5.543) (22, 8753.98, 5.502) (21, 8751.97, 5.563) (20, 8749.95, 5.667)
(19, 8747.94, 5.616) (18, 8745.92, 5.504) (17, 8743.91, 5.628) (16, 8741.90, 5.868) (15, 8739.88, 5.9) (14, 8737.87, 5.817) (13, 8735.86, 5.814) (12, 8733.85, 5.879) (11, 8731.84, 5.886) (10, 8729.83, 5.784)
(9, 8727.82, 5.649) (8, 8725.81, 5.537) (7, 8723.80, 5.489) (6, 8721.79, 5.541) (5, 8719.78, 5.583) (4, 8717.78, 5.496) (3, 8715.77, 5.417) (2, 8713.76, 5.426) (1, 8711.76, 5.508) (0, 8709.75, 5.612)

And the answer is 0.62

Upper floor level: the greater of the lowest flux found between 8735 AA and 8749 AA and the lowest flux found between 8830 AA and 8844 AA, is 5.51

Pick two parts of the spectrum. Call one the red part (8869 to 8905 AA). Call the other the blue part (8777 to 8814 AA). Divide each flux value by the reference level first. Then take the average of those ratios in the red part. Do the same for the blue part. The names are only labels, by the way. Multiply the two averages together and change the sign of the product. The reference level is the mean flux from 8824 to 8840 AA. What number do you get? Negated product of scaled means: -1.06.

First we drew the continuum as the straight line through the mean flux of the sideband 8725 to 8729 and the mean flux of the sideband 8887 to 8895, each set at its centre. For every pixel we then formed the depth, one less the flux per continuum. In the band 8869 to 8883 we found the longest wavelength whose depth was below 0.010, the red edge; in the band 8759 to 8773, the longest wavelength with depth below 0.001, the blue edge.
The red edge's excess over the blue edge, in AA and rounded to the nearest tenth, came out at 113.8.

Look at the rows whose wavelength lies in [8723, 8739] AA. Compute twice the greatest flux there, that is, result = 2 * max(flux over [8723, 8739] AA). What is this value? 11.8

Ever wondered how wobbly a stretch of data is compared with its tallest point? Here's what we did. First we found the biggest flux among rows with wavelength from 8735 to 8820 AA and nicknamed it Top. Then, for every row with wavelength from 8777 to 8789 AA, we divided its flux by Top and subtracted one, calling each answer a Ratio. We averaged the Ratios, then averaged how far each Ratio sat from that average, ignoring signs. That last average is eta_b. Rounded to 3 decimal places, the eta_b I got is 0.023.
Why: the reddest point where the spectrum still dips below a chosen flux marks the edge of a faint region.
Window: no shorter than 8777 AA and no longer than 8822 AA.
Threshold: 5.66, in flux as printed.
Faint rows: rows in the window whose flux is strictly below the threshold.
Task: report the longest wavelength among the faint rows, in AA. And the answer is 8820.75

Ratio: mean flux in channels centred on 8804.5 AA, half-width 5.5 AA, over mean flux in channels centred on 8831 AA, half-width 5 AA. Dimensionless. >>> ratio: 1.04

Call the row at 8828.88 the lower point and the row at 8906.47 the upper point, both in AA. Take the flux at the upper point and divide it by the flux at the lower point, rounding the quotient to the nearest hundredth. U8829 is 1.13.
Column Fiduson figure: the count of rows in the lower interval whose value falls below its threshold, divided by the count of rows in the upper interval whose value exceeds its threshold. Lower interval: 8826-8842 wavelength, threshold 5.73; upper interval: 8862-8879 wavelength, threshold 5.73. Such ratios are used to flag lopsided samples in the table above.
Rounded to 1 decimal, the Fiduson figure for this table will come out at 1.0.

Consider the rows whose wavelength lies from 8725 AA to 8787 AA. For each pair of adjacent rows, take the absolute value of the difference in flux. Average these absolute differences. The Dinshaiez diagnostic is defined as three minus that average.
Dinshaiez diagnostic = 2.90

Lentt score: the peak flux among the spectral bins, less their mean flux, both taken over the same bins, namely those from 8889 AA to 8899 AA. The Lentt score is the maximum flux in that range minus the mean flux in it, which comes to 0.18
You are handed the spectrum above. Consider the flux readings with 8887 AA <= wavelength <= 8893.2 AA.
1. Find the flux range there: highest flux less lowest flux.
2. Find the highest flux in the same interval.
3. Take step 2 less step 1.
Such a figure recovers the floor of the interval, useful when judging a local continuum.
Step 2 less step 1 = 5.8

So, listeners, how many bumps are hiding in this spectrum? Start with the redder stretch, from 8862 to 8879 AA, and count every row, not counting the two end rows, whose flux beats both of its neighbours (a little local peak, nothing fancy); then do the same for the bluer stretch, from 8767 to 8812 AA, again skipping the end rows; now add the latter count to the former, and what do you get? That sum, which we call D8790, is 4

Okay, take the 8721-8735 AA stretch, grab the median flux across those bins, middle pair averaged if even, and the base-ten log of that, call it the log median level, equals 0.752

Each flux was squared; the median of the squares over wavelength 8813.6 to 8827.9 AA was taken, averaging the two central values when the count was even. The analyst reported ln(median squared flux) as 3.39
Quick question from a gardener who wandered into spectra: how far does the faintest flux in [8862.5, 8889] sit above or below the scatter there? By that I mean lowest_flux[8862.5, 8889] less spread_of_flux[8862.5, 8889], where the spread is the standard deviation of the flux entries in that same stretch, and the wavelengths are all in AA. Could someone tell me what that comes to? 5.4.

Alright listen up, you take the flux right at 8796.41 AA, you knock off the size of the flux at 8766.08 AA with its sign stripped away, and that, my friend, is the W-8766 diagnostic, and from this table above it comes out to 0.10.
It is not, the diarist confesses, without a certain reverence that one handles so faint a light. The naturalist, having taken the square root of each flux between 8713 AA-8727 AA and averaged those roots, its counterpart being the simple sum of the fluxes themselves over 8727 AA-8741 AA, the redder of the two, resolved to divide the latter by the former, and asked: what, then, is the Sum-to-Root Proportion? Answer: 17.37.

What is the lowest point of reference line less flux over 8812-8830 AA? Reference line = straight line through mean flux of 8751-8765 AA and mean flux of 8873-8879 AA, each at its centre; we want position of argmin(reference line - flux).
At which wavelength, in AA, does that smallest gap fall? 8812.63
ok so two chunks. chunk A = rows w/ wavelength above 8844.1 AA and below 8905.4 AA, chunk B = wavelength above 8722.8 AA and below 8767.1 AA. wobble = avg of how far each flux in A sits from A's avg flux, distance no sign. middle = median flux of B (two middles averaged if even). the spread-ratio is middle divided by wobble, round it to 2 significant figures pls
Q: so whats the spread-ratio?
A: 51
